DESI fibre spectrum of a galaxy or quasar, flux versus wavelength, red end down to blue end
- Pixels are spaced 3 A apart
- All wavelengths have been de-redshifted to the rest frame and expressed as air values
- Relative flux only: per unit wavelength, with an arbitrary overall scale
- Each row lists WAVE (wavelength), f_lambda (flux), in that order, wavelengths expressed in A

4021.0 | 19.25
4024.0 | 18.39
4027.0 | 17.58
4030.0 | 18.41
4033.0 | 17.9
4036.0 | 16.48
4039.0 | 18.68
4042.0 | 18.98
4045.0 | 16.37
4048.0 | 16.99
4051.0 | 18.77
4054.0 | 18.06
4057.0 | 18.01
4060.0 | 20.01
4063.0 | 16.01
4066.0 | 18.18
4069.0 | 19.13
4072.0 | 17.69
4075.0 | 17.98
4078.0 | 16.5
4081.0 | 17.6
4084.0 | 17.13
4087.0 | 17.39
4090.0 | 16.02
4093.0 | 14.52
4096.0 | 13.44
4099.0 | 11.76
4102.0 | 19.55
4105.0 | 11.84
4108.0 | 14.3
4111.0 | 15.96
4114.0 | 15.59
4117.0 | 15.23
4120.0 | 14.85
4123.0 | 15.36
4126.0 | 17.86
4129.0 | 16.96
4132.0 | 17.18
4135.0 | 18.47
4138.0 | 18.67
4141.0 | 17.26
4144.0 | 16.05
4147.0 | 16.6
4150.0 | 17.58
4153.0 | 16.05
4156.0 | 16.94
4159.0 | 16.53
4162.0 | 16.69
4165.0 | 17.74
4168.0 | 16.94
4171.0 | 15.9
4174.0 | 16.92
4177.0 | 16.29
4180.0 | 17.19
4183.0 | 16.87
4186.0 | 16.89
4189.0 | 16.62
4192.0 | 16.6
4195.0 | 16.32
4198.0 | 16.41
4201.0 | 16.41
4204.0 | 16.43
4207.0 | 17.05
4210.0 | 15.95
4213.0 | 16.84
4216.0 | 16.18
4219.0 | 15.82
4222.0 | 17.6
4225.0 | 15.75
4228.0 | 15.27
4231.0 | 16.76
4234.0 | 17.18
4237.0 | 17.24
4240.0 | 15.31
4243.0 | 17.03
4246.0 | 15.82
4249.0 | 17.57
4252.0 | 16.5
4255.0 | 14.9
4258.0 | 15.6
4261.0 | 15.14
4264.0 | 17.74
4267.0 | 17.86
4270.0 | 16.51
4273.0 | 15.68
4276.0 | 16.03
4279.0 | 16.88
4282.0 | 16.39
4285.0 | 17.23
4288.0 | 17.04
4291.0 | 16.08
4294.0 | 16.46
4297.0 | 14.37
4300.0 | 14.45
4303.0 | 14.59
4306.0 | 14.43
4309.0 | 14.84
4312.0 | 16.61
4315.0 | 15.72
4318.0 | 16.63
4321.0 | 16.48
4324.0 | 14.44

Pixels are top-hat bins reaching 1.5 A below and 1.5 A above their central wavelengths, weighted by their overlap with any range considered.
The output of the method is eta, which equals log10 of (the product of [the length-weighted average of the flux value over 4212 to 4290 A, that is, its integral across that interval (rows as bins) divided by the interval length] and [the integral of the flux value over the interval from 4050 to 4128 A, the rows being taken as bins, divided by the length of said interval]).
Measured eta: 2.433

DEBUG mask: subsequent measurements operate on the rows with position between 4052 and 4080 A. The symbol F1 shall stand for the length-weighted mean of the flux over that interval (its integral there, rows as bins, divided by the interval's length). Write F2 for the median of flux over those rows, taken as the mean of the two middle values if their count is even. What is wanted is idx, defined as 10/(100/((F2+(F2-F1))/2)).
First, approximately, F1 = 18.0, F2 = 18.0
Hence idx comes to 0.90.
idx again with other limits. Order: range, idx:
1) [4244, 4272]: 0.83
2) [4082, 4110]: 0.69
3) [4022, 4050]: 0.90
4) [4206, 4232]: 0.80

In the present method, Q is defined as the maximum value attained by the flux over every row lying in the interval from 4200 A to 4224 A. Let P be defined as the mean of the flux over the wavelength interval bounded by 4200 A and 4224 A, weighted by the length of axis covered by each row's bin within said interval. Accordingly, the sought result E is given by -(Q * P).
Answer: -291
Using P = 16.5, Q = 17.6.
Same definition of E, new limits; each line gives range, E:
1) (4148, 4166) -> -300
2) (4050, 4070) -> -366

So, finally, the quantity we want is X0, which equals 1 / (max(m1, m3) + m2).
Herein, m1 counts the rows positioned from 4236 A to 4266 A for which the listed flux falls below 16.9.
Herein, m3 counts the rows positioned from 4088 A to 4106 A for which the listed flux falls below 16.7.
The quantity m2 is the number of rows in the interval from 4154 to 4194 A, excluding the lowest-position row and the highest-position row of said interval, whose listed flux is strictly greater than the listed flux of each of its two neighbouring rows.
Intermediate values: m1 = 6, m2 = 4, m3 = 5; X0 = 0.10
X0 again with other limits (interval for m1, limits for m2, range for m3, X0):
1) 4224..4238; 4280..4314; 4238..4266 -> 0.11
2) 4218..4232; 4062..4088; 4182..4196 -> 0.14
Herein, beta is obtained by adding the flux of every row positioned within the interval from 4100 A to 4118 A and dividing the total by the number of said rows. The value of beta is 15.41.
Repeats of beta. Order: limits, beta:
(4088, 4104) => 15.06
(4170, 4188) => 16.68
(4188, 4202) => 16.47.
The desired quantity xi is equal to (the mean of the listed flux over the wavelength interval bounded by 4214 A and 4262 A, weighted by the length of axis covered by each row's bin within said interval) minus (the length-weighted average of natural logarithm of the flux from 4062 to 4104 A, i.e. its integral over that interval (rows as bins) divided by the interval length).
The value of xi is 13.4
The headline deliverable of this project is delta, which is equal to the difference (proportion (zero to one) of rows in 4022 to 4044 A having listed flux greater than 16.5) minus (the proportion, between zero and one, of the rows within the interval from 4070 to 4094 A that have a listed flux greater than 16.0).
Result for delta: -0.02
